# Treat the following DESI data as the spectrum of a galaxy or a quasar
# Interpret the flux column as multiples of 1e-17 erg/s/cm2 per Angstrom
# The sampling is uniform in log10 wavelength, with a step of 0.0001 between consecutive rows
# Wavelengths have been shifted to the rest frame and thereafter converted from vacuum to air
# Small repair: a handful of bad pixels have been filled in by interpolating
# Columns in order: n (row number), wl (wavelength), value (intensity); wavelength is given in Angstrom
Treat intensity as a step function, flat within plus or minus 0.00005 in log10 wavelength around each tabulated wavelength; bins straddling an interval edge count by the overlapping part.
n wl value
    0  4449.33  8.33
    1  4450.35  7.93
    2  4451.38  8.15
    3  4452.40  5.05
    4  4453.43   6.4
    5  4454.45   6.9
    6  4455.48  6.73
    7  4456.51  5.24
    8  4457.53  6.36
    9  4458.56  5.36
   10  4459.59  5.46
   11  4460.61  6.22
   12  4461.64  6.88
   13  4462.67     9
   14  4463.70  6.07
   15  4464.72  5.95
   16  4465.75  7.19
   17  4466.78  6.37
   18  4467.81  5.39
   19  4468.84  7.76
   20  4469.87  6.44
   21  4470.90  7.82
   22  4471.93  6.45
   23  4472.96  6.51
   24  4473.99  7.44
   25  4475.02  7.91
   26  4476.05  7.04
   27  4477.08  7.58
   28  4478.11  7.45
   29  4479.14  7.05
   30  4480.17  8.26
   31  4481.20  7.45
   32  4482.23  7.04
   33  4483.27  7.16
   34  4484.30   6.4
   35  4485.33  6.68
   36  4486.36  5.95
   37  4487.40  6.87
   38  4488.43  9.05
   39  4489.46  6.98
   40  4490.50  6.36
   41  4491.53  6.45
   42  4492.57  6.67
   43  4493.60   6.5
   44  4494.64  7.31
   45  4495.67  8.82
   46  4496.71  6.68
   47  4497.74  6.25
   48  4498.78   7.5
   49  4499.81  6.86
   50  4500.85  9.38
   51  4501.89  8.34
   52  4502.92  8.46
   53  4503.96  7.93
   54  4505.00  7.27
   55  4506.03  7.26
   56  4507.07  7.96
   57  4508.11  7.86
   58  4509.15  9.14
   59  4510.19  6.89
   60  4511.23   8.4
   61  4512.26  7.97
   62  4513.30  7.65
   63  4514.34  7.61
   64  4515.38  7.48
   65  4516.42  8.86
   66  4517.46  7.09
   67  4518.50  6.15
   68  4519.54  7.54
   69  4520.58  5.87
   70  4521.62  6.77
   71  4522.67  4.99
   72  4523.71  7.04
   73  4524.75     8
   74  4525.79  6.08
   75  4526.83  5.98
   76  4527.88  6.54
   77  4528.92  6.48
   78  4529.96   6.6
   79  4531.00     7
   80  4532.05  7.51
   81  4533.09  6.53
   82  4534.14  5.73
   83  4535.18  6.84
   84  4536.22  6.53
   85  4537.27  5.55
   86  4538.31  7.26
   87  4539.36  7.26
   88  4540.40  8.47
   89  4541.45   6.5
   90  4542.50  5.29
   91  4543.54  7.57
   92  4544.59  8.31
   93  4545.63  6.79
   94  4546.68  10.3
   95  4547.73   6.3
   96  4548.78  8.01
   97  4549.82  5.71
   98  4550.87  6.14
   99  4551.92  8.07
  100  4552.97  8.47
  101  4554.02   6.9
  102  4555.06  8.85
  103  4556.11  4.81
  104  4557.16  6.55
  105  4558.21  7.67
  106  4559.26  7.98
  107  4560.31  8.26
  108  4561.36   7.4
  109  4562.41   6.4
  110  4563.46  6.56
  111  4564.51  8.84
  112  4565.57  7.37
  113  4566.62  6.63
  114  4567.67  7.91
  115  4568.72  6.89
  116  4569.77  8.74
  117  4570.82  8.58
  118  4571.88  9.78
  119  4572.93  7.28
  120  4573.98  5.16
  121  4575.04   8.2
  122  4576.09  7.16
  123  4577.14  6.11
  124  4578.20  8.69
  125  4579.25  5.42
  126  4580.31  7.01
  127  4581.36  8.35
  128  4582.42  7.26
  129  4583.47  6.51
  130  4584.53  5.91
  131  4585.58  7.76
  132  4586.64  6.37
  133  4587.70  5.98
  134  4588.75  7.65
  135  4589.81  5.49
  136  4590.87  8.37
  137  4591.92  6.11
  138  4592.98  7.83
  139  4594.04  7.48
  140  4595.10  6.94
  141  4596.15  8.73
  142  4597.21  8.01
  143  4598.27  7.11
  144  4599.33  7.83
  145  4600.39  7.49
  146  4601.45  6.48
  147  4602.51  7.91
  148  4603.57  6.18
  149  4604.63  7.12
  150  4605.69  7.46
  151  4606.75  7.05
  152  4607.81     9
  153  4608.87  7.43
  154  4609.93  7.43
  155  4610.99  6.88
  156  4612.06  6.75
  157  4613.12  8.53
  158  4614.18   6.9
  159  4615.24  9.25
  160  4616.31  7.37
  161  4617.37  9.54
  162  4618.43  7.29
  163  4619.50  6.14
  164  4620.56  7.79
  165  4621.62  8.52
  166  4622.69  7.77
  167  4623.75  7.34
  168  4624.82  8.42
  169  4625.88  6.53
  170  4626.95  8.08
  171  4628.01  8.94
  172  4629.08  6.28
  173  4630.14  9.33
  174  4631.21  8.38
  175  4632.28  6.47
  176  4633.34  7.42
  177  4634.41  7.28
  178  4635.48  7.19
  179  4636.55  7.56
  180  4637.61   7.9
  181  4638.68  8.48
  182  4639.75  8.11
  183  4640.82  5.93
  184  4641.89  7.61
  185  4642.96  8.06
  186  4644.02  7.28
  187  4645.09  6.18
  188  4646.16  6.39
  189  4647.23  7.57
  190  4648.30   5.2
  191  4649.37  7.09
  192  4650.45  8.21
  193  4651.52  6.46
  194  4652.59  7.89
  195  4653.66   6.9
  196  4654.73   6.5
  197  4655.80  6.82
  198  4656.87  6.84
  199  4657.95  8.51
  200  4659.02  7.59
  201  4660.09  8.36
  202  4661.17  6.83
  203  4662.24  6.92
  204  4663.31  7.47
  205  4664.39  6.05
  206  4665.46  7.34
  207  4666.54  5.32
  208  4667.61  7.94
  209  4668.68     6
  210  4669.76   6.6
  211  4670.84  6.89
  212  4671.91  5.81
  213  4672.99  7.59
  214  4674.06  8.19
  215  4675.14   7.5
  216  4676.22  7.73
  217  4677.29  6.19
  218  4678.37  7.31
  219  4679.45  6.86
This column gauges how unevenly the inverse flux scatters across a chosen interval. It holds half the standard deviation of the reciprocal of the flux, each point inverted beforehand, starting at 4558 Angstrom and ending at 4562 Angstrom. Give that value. 0.003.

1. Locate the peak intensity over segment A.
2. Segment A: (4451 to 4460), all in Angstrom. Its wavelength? 4451.38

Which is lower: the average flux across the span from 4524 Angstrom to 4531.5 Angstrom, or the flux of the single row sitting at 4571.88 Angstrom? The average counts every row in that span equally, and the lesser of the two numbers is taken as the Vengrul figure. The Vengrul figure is 6.7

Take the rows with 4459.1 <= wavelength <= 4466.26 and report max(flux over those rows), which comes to 9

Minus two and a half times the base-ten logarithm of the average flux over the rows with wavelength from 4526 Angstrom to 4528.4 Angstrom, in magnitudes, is -1.99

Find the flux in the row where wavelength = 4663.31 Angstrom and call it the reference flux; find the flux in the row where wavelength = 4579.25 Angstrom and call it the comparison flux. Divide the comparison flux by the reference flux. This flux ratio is 0.73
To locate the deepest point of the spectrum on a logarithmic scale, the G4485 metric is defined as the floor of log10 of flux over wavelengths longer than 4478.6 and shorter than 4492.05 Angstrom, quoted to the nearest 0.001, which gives 0.775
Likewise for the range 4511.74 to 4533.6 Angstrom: 0.698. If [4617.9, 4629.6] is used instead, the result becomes 0.788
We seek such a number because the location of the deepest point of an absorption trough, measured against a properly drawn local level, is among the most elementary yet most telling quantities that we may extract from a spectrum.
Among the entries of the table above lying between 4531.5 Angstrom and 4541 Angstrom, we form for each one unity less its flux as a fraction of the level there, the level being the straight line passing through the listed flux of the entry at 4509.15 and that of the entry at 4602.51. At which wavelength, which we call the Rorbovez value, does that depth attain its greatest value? 4537.27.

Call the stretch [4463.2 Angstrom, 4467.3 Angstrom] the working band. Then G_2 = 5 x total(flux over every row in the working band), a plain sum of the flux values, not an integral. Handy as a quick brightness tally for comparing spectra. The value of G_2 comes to 128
